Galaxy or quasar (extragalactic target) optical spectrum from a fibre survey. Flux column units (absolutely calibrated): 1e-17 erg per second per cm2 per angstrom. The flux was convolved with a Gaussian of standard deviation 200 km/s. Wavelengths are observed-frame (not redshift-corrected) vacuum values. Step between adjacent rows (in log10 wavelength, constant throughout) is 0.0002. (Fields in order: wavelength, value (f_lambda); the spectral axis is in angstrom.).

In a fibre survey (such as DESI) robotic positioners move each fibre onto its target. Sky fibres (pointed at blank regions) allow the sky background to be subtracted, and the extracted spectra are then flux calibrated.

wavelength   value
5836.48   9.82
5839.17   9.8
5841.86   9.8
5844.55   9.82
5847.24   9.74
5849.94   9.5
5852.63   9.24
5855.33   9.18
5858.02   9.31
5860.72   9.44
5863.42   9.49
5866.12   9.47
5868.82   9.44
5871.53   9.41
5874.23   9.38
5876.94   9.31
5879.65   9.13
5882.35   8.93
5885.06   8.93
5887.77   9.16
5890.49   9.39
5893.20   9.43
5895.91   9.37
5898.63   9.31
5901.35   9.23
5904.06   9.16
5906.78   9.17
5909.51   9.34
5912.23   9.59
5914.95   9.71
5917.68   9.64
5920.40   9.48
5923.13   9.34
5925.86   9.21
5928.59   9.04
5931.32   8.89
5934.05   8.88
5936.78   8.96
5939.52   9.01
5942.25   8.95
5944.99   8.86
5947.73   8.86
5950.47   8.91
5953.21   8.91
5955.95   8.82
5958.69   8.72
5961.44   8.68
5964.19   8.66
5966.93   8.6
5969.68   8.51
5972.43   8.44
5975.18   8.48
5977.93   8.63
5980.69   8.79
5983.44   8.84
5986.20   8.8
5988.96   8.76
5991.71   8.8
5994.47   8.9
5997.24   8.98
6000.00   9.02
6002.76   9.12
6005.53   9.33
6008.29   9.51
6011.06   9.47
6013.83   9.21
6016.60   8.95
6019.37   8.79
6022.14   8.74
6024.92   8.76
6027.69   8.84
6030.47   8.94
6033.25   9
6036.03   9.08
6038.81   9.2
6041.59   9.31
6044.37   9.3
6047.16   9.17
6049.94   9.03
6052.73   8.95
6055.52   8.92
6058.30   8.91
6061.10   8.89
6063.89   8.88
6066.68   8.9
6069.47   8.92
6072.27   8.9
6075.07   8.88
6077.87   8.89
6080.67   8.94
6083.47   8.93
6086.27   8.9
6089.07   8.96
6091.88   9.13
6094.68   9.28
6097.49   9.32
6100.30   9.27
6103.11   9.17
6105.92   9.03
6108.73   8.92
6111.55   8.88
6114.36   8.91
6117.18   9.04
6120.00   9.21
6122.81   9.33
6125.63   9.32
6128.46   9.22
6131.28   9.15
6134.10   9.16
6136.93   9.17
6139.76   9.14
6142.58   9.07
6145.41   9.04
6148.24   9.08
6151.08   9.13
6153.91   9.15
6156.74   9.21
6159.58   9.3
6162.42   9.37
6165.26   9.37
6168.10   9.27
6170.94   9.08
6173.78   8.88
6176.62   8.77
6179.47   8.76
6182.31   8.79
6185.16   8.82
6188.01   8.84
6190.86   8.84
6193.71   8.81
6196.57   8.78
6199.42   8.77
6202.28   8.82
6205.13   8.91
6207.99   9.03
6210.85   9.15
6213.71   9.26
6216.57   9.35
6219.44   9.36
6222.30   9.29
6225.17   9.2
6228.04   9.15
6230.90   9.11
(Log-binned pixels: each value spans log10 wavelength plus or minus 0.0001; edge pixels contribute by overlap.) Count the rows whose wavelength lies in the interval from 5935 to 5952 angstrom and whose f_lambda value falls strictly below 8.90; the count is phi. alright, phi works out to 2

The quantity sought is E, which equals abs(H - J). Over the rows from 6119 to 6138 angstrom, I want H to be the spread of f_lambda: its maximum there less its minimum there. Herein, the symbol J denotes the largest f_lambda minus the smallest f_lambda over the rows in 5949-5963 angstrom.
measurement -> 0.05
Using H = 0.18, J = 0.23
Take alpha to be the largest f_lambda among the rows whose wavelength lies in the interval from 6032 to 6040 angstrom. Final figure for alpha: 9.2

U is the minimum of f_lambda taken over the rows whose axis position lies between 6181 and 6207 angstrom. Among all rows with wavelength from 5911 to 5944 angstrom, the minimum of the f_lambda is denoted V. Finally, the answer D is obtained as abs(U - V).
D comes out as 0.11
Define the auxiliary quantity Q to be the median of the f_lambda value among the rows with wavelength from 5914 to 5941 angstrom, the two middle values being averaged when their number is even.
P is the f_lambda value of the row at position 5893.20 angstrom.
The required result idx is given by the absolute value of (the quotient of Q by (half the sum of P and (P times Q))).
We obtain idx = 0.191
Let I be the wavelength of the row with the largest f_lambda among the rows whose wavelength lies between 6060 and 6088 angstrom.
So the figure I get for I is 6080.67 angstrom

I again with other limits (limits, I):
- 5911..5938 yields 5914.95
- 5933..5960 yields 5939.52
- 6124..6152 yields 6125.63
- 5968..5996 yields 5994.47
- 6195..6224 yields 6219.44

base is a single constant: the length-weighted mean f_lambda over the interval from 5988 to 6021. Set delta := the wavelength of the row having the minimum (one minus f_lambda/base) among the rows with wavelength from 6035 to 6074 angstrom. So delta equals 6041.59 angstrom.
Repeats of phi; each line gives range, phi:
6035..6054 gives 0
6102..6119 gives 1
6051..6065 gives 2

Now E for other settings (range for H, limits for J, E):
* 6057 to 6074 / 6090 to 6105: 0.15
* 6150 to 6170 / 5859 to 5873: 0.16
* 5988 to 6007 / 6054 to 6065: 0.53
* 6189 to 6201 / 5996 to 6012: 0.46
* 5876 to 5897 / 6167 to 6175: 0.11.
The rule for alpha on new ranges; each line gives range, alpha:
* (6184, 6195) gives 8.84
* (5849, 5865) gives 9.5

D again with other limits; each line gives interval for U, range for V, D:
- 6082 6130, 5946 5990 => 0.44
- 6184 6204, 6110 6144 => 0.11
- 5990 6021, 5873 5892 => 0.14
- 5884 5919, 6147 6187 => 0.17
